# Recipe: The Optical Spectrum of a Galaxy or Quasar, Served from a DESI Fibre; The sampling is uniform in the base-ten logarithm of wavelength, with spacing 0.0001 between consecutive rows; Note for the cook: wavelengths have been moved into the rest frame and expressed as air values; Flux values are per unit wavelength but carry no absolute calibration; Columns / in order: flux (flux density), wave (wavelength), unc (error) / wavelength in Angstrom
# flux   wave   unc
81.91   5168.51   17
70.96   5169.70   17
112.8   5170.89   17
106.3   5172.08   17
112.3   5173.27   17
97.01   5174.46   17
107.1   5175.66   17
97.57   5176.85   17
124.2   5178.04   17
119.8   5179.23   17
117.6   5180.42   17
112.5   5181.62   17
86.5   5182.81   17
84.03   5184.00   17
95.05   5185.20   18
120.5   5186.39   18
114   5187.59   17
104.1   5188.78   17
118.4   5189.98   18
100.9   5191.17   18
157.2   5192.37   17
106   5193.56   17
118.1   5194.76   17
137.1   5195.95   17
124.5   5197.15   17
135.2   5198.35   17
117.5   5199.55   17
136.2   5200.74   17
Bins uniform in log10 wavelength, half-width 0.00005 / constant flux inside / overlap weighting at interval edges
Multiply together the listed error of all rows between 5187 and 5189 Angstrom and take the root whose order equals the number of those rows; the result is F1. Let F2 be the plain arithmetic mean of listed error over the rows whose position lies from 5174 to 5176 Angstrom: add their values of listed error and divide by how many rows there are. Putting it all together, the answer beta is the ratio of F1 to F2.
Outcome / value 1.000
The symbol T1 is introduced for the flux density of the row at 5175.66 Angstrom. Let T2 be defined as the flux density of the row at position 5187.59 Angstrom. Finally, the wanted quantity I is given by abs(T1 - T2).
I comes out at 7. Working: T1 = 107.1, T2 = 114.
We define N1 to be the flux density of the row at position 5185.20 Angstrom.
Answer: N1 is 95.05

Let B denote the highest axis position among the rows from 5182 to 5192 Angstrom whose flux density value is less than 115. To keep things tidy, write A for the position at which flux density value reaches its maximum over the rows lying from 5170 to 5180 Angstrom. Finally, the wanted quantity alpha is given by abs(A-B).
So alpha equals 13.1 Angstrom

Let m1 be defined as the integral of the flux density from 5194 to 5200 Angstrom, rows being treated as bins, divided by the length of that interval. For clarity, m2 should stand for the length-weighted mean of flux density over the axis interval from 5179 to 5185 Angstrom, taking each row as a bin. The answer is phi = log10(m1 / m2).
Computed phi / 0.090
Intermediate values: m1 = 126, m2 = 102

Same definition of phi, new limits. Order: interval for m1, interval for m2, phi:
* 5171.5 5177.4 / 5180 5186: 0.020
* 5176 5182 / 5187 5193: -0.018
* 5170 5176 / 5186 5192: -0.031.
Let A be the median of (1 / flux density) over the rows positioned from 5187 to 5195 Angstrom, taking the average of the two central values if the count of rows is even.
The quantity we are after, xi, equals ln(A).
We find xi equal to -4.74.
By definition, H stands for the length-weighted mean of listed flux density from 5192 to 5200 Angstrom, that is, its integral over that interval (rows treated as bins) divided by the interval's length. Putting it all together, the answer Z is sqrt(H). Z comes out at 11.3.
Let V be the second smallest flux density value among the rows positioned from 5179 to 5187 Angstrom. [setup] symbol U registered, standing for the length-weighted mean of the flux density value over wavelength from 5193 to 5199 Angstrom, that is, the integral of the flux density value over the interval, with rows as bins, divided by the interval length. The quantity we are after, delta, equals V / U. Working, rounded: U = 124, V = 86.5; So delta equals 0.70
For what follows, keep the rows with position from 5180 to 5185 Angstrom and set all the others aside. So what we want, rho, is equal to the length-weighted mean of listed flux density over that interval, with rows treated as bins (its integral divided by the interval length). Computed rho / 99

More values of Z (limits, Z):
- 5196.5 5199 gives 11.4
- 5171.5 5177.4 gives 10.2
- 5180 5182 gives 10.7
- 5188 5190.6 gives 10.6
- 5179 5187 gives 10.2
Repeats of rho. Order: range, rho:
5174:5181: 111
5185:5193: 117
